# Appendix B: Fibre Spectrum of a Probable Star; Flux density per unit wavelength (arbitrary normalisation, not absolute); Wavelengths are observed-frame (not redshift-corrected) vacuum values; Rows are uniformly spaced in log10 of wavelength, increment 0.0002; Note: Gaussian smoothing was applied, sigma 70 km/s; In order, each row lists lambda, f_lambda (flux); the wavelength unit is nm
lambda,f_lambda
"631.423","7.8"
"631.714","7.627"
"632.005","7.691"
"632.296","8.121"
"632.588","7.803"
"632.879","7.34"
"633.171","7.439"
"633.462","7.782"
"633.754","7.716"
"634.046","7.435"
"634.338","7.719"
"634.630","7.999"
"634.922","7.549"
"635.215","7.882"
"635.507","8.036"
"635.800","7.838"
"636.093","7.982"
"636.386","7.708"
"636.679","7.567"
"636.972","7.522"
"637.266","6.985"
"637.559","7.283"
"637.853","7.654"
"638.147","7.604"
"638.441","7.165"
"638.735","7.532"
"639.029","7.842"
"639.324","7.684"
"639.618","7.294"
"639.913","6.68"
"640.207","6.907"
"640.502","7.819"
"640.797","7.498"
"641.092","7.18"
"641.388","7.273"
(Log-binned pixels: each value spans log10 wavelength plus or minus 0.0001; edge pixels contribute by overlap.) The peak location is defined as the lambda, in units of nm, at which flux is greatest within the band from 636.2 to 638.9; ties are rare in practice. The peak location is 636.386 nm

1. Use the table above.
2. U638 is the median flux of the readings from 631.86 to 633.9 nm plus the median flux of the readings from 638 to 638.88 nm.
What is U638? 15.2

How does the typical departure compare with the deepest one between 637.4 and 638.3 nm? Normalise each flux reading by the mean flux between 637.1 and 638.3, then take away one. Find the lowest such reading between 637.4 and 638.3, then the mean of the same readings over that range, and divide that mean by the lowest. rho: -1.3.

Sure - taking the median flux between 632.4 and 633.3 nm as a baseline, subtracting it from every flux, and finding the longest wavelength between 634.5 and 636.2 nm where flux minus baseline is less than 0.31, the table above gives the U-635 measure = 634.922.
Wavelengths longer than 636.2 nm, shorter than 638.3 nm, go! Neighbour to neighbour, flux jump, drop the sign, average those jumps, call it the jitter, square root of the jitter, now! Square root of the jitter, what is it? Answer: 0.490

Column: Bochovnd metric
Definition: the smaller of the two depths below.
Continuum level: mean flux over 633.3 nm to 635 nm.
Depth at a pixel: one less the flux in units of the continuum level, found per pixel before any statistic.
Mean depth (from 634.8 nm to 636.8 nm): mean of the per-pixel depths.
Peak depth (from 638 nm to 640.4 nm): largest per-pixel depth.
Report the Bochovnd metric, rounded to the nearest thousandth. -0.012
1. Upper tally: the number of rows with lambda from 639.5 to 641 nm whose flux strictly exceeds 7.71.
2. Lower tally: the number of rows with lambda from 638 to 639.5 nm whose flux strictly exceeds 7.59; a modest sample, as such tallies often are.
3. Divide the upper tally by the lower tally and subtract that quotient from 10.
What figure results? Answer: 9.7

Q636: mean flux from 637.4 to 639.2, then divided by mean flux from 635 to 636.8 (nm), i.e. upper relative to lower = 0.959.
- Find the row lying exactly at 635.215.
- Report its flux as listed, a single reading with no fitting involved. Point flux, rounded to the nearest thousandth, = 7.882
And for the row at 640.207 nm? 6.907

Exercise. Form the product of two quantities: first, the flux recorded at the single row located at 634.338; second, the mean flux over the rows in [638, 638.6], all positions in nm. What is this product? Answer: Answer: 57.0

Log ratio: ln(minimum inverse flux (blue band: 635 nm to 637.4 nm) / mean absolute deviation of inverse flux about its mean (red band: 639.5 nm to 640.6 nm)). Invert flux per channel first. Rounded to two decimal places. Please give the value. 2.83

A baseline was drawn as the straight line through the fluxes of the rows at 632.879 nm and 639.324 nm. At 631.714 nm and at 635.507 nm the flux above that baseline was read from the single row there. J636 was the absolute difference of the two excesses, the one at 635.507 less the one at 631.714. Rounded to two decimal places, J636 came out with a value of 0.21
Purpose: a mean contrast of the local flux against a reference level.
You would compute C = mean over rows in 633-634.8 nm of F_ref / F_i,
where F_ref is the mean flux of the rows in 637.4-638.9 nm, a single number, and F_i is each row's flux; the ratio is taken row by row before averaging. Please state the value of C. 0.97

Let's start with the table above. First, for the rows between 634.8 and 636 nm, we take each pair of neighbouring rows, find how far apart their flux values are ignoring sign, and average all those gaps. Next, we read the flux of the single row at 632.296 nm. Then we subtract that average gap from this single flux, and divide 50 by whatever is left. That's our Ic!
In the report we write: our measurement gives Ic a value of 6.3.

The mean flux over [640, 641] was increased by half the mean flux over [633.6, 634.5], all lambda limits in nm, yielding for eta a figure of 11.2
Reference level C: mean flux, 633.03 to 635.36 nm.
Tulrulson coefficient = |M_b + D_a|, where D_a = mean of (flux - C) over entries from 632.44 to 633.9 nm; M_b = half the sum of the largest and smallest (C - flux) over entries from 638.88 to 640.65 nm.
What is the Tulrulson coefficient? 0.36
